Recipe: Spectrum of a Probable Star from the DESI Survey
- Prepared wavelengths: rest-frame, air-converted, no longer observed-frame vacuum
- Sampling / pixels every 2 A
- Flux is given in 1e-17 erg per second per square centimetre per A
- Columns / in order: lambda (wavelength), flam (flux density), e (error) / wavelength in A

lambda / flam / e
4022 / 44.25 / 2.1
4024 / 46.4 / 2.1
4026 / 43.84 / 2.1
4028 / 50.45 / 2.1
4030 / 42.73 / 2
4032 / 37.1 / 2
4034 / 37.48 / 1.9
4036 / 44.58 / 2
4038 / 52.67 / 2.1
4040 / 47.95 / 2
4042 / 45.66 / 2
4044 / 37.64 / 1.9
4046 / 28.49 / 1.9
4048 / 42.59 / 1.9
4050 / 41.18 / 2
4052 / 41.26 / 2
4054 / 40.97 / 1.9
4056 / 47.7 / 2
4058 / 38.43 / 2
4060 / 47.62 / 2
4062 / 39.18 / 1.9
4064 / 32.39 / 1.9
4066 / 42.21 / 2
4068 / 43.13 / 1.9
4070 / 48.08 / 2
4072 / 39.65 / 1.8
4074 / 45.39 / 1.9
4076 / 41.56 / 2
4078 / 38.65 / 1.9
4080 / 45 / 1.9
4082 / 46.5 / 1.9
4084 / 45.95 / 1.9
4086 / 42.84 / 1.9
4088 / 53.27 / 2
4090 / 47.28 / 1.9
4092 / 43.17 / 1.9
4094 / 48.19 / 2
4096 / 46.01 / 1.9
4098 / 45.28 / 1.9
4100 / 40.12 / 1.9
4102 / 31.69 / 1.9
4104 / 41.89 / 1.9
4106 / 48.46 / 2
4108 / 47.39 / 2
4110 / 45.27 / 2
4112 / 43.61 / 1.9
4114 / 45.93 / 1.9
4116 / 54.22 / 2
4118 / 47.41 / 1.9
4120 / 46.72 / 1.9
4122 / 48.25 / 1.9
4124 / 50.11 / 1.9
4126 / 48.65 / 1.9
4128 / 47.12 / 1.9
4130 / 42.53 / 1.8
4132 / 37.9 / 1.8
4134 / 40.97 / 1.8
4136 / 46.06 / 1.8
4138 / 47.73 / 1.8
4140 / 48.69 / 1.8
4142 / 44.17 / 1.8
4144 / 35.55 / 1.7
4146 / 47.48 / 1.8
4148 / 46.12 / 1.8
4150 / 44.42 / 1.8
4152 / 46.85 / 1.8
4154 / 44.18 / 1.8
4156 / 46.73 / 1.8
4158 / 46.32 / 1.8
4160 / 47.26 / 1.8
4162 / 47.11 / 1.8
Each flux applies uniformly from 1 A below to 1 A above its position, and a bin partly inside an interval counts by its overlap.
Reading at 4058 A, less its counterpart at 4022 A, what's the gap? -6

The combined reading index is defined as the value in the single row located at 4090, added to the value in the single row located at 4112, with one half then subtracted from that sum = 90.4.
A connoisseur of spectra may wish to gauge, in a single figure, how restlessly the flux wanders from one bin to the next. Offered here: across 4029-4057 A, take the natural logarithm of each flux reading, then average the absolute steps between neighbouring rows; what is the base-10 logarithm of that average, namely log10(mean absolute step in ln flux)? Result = -0.88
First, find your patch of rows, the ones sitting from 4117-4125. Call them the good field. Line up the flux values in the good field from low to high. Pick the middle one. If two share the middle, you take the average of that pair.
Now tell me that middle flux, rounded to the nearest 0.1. 47.8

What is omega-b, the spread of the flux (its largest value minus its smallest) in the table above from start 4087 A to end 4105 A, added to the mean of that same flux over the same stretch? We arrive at 65.7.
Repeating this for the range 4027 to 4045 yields 59.6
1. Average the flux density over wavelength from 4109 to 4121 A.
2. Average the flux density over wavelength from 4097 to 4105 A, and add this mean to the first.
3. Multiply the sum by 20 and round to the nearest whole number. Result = 1739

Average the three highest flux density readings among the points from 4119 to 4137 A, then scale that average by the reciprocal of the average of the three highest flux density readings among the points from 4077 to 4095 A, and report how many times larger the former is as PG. 0.99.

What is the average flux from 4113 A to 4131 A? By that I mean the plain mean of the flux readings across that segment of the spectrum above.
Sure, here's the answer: 47.9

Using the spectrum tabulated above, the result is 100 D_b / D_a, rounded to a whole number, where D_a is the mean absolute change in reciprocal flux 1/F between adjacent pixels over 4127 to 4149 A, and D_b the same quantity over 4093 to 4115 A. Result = 96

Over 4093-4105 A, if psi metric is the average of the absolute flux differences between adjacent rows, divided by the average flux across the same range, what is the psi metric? 0.13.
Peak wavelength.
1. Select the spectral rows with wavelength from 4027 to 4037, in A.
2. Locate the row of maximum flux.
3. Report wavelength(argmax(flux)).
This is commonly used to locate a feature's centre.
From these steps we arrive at 4028 A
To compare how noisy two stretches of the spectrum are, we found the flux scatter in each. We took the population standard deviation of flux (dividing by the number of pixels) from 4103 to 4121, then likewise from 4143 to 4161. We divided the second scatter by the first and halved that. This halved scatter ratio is 0.54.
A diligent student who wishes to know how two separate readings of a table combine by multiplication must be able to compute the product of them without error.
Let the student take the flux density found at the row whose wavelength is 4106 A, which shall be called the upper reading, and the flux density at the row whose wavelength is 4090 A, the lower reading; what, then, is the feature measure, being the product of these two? 2291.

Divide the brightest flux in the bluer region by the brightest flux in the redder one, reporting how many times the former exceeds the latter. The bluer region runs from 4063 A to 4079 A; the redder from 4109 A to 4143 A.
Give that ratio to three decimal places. 0.887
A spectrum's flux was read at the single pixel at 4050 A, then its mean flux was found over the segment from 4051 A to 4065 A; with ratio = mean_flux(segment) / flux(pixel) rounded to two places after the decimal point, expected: 1.00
